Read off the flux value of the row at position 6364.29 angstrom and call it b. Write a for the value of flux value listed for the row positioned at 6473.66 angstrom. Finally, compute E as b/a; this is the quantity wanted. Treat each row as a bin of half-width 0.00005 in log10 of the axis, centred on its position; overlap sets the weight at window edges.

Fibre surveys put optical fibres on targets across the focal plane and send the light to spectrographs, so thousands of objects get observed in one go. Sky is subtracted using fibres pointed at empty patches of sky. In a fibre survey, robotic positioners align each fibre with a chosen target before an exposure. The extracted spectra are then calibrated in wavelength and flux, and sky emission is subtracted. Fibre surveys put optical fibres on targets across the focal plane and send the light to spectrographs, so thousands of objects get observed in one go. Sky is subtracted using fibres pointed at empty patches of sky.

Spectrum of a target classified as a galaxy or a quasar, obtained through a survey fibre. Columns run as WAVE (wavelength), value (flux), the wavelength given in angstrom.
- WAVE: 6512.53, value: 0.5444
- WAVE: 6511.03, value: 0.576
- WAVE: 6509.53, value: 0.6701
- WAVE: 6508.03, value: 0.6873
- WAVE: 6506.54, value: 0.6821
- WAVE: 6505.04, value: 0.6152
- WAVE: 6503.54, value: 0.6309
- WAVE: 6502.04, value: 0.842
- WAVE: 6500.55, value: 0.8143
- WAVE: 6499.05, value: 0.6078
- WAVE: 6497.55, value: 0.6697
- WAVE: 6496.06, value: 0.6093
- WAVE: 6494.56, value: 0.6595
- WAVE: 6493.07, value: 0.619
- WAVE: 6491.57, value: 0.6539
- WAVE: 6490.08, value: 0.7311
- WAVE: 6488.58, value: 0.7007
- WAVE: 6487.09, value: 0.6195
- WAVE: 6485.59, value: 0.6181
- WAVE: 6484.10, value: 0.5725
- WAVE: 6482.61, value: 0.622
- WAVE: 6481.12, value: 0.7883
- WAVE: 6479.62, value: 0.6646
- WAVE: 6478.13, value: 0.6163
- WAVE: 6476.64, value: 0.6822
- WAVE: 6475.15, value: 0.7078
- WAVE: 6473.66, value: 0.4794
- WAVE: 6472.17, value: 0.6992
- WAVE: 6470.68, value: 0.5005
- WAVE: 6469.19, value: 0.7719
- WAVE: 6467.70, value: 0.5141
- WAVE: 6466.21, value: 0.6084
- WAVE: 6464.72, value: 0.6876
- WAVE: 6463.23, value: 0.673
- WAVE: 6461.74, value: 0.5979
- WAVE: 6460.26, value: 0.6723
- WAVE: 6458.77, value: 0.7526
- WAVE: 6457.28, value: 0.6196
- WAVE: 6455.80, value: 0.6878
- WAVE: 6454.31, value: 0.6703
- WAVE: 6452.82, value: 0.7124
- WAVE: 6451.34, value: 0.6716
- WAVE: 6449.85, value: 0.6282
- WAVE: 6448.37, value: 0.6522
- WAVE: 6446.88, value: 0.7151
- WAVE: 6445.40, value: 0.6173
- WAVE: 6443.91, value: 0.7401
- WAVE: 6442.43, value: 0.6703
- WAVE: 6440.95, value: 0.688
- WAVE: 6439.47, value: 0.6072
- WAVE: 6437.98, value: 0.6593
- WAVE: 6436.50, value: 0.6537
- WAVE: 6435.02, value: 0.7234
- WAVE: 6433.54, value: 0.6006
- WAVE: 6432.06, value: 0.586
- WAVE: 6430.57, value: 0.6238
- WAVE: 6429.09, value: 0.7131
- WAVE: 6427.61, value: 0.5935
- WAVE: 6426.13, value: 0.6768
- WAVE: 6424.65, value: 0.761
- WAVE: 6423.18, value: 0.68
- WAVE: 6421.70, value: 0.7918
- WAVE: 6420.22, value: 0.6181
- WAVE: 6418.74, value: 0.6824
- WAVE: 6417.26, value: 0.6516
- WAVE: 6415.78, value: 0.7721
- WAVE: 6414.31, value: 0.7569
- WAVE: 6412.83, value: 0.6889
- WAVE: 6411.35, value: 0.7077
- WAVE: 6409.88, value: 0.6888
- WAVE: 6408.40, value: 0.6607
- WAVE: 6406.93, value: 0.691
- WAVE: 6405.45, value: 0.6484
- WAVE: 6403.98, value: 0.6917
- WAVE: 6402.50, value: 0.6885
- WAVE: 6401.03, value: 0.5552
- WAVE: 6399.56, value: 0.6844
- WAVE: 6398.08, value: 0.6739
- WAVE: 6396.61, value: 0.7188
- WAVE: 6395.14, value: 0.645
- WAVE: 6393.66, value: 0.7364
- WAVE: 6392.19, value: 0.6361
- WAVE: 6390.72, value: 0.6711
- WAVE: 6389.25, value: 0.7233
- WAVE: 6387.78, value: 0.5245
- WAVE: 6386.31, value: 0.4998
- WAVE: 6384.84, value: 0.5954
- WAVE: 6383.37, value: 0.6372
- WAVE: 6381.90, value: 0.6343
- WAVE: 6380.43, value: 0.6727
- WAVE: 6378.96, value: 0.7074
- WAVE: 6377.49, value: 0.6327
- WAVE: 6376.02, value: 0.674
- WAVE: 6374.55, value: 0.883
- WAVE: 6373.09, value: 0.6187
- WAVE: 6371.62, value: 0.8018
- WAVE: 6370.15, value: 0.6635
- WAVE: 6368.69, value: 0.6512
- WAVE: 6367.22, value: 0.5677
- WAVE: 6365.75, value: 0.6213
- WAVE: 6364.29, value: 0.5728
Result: 1.19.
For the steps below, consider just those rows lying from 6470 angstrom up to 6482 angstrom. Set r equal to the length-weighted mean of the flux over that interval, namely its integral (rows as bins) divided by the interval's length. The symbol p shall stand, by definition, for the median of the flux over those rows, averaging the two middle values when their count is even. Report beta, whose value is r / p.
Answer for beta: 0.955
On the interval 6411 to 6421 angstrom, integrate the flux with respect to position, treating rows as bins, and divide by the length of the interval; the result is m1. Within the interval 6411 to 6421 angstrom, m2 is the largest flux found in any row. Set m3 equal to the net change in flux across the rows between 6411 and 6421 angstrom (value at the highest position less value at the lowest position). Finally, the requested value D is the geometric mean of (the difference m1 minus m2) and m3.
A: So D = 0.08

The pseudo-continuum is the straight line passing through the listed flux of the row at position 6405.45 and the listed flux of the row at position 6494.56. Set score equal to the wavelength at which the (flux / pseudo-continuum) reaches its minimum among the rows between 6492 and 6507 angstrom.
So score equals 6499.05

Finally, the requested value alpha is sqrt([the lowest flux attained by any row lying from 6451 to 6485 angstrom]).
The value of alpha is 0.692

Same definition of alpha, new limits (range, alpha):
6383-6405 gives 0.707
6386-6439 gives 0.707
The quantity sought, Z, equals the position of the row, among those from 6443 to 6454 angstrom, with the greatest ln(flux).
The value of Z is 6443.91 angstrom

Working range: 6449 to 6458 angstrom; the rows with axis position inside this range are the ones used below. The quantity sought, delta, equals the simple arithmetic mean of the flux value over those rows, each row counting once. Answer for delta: 0.66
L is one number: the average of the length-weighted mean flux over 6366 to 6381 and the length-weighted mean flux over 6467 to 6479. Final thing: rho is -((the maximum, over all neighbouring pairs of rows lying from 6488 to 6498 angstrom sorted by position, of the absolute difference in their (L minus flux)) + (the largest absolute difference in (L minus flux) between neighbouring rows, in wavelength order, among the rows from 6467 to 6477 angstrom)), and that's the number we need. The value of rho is -0.35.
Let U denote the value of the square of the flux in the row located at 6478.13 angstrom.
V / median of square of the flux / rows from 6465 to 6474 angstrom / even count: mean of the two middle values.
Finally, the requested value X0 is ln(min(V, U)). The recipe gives -1.15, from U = 0.38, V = 0.32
